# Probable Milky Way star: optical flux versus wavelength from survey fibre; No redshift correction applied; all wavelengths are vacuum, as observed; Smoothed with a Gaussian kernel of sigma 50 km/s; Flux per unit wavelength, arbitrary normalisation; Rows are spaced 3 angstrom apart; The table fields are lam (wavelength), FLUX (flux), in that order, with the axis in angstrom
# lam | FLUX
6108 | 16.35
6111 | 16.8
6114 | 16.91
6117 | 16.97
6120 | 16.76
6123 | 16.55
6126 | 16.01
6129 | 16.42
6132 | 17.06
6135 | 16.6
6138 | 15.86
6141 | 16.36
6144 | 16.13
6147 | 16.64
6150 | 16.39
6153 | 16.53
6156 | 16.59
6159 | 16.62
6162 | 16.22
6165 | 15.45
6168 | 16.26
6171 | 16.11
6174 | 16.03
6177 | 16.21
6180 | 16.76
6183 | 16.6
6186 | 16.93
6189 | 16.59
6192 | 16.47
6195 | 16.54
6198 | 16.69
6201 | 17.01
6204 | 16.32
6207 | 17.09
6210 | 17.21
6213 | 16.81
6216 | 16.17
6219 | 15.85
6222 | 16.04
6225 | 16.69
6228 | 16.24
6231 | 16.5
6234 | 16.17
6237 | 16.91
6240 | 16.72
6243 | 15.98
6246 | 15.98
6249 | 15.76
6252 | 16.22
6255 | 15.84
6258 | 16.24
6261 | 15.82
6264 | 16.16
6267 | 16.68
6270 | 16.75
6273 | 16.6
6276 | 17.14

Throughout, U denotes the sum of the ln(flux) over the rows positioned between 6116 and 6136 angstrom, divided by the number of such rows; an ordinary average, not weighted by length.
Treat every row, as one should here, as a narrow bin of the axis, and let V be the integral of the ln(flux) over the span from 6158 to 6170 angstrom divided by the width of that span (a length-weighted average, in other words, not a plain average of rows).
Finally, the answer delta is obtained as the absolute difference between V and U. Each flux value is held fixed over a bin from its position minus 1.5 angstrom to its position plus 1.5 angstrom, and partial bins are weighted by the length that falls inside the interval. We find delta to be 0.0312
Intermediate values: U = 2.811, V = 2.78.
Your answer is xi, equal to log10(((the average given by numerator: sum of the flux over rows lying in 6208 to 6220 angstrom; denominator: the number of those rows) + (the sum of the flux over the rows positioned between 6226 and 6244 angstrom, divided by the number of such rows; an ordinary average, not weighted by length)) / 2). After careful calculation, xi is 1.22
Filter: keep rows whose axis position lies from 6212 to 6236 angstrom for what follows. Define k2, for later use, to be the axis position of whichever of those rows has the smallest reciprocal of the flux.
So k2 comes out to 6213 angstrom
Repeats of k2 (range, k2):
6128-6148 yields 6132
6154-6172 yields 6159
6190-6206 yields 6201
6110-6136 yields 6132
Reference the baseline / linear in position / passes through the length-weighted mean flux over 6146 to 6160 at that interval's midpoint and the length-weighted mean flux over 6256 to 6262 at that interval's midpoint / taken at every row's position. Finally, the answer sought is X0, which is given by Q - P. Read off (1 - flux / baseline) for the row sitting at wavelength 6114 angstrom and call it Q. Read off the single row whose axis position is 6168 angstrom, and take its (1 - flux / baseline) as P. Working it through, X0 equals -0.023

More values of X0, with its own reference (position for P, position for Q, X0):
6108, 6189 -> -0.038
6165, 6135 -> -0.061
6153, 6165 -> 0.062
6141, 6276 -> -0.090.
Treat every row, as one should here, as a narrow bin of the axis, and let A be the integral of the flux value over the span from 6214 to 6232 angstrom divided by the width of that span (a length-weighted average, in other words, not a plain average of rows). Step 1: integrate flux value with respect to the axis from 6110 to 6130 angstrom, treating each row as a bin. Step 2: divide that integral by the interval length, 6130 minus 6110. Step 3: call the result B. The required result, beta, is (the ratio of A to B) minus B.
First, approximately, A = 16.3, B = 16.6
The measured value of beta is -15.7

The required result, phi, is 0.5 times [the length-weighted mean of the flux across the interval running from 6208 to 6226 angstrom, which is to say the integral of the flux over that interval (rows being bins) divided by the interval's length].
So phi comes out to 8.24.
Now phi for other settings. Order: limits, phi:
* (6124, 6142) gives 8.20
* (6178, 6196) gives 8.32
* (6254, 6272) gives 8.13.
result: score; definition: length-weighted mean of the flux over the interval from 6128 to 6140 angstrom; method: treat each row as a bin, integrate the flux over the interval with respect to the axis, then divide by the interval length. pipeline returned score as 16.5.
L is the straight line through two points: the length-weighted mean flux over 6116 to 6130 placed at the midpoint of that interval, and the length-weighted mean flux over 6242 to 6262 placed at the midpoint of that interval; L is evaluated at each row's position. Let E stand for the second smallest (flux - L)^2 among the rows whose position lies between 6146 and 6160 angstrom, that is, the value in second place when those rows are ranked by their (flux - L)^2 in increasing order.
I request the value 0.016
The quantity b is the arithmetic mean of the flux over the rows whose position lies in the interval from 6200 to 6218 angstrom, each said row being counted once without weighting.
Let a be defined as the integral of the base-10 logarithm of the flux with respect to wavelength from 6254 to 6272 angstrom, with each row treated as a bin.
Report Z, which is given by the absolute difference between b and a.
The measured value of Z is 5.03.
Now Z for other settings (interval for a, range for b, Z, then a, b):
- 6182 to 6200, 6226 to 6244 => 5.56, 21.98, 16.4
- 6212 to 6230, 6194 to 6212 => 5.00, 21.81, 16.8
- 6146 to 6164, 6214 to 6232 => 5.65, 21.90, 16.2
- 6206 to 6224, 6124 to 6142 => 5.53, 21.92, 16.4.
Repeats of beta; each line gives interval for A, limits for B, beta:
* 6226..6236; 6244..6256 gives -14.9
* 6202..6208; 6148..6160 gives -15.5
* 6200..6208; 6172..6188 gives -15.5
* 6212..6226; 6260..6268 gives -15.2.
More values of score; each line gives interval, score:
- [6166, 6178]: 16.1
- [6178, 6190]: 16.7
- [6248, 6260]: 16.0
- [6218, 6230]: 16.2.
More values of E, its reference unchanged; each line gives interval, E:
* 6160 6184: 0.008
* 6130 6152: 0.009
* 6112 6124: 0.047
